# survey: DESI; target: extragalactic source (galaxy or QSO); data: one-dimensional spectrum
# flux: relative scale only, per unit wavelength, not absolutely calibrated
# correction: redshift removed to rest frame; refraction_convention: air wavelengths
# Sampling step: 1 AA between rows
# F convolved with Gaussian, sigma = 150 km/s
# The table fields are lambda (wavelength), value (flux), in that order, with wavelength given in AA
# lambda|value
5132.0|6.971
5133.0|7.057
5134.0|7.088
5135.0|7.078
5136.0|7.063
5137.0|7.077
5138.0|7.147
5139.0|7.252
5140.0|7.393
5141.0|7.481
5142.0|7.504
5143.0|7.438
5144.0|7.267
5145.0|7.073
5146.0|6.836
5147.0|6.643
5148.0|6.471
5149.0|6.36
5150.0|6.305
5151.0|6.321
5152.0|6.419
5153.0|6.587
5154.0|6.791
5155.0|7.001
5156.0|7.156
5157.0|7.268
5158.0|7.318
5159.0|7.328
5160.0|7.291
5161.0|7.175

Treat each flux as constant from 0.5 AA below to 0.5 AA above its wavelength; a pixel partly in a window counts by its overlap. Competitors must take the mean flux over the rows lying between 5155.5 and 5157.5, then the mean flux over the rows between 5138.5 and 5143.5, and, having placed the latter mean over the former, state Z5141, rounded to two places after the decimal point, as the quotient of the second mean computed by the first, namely 1.03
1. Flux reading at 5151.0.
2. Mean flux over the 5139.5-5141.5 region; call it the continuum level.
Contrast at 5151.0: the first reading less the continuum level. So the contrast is -1.1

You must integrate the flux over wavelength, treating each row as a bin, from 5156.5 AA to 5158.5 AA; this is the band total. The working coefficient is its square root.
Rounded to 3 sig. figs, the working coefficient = 3.82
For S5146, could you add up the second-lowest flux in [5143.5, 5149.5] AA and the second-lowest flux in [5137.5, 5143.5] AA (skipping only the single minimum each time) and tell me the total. 13.72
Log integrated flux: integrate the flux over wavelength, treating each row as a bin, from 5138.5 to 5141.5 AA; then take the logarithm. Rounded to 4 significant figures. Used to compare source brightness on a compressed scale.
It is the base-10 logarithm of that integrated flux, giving 1.345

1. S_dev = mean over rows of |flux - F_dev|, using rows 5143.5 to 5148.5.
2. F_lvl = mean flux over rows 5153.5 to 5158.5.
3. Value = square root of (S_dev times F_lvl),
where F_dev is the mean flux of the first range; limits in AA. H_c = 1.3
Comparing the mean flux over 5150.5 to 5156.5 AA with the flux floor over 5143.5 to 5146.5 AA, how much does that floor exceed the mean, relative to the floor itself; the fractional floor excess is 0.018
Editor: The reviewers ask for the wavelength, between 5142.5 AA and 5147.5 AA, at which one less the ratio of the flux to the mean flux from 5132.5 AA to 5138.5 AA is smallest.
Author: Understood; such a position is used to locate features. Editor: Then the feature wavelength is 5143.0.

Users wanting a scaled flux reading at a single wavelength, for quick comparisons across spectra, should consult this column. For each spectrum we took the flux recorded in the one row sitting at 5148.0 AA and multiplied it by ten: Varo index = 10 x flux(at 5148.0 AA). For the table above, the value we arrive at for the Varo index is 64.7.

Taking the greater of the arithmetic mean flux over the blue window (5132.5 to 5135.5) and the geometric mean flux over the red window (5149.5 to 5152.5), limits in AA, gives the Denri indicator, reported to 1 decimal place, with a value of 7.1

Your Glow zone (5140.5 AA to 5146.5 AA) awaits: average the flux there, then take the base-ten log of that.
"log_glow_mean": 0.861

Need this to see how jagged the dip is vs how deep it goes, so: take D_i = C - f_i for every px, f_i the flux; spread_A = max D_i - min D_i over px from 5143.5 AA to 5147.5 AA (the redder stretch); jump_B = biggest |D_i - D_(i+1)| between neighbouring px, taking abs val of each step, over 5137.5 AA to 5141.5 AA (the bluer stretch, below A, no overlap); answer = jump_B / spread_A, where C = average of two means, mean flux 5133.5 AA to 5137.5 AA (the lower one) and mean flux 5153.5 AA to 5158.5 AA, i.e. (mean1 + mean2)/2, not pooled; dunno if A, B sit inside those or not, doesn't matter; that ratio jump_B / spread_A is 0.2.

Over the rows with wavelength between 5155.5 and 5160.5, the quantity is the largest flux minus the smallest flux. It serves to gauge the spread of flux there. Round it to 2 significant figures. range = 0.17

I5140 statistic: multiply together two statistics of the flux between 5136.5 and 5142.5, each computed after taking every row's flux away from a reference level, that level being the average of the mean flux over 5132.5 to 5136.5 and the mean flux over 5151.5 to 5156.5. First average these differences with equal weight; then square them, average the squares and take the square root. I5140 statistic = -0.16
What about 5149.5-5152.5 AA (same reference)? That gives 0.34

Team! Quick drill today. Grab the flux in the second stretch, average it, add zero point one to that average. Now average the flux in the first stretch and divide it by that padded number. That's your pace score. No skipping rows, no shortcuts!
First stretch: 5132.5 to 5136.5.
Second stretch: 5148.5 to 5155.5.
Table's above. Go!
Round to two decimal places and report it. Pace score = 1.06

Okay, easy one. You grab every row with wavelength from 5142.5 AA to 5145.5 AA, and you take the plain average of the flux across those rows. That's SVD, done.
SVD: 7.3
